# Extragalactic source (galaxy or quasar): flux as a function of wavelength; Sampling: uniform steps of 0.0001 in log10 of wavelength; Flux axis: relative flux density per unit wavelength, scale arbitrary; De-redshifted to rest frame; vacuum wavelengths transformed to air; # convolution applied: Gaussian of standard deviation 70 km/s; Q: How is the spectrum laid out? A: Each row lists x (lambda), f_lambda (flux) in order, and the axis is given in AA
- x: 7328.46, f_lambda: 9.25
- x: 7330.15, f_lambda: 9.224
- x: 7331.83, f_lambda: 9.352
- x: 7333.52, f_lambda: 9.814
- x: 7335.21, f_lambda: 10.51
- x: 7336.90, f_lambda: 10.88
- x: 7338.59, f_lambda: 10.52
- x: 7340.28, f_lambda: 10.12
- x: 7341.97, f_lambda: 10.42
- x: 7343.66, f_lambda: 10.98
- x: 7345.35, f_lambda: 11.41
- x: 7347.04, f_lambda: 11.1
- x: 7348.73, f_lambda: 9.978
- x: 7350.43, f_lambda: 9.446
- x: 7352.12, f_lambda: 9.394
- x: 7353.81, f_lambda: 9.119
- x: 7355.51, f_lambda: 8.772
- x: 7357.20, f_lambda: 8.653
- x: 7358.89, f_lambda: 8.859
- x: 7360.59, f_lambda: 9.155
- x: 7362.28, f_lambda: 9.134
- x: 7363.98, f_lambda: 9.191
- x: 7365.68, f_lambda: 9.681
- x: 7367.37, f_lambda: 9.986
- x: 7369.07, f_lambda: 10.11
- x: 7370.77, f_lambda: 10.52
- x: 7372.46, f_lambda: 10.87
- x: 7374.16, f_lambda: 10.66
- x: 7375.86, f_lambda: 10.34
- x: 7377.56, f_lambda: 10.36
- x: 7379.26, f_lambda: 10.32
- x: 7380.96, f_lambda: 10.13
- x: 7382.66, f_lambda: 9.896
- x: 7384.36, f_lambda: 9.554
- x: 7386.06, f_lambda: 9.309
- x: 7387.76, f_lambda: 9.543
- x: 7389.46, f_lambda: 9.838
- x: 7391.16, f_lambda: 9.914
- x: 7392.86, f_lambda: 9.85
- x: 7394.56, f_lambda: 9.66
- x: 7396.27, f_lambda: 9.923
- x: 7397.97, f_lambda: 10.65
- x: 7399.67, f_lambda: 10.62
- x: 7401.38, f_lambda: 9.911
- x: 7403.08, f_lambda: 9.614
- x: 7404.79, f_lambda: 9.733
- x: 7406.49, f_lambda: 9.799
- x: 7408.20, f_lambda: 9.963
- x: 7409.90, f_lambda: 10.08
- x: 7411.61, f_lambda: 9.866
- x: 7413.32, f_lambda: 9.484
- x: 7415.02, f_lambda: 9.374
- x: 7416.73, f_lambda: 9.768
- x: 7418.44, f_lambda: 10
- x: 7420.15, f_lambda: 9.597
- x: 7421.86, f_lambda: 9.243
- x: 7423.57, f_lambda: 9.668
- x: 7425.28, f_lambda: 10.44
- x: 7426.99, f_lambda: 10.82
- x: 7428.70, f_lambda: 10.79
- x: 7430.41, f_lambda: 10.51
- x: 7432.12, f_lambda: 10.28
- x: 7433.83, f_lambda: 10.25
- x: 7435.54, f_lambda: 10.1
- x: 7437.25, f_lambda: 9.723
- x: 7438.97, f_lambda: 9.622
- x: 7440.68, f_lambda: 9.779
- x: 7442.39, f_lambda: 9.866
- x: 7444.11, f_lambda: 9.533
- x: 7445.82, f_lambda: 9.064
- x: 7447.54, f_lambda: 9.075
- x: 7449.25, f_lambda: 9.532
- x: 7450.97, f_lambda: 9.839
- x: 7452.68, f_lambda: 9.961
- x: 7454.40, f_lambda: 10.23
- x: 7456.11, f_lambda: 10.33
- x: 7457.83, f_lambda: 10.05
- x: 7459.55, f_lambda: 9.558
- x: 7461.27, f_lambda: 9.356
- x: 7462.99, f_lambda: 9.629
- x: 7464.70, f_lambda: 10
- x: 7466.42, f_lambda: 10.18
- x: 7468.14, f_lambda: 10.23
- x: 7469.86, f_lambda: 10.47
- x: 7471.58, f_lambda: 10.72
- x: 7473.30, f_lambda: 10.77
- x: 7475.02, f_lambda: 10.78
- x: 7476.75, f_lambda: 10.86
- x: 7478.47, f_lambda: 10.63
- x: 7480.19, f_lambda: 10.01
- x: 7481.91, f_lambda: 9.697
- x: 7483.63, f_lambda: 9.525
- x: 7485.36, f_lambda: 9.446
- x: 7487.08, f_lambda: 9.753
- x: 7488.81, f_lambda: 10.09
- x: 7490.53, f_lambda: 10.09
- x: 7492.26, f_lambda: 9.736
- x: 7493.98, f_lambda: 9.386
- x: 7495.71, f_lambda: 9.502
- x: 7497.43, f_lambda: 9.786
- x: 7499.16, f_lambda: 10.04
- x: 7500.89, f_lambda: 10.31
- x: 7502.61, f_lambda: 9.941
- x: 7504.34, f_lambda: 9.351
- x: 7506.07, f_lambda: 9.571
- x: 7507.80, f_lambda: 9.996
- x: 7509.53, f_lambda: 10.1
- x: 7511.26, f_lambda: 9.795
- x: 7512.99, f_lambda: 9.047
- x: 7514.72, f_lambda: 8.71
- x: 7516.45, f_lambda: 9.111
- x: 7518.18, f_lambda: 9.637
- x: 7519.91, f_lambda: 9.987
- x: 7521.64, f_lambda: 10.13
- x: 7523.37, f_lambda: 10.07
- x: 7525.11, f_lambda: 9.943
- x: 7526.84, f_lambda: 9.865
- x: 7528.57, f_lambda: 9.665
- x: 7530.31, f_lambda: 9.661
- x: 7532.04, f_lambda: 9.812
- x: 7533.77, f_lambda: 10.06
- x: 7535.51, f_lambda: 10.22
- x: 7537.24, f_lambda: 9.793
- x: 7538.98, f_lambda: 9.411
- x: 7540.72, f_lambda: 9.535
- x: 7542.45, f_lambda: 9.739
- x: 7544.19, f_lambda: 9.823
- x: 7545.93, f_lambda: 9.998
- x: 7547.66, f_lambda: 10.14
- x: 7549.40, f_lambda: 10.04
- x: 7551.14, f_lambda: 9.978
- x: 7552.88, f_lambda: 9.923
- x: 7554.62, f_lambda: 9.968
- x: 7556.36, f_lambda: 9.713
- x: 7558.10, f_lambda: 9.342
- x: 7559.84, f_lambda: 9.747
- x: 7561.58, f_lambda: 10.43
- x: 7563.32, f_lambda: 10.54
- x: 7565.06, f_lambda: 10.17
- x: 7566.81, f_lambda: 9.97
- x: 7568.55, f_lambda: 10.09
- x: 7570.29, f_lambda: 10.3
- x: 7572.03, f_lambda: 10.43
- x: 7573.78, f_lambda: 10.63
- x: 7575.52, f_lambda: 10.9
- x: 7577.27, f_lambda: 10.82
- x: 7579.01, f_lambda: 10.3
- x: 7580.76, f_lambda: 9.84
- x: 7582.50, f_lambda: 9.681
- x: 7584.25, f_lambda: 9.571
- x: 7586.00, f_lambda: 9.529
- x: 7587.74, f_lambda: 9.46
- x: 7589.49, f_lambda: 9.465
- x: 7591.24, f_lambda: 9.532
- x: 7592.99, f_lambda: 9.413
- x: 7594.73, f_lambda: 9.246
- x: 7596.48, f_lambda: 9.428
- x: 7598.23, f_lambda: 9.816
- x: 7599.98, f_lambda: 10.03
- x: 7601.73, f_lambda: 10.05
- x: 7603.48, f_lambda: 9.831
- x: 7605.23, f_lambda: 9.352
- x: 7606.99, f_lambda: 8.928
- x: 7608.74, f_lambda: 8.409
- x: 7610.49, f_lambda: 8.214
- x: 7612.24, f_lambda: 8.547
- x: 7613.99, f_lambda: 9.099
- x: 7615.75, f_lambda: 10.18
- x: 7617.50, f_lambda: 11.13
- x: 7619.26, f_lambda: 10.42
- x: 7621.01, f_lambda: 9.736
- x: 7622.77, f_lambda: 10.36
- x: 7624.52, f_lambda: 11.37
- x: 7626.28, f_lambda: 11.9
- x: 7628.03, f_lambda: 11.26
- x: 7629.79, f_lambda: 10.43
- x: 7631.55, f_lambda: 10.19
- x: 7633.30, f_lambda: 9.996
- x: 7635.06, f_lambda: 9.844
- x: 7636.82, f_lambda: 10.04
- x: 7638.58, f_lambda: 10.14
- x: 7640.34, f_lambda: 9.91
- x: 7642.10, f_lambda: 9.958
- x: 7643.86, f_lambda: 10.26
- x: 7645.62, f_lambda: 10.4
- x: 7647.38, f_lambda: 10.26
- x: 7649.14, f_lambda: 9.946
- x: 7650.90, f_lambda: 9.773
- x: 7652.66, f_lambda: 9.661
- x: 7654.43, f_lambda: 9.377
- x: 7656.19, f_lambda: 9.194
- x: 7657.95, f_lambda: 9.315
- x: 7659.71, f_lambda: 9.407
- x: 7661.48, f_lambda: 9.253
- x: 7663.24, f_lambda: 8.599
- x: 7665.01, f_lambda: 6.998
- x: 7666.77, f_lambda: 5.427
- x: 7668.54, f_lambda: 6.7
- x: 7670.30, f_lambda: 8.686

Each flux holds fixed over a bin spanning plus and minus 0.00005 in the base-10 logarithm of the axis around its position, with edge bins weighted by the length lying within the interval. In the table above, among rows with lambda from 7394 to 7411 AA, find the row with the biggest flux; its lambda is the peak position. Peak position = 7397.97 AA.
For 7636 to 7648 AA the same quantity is 7645.62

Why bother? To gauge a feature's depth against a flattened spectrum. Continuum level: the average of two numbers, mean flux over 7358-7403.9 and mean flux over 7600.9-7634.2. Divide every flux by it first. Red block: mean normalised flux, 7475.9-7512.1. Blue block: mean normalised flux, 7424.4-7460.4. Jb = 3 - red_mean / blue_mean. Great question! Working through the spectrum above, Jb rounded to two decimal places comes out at 2.01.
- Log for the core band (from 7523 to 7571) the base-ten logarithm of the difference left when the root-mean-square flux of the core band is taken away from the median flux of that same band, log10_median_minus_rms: -1.60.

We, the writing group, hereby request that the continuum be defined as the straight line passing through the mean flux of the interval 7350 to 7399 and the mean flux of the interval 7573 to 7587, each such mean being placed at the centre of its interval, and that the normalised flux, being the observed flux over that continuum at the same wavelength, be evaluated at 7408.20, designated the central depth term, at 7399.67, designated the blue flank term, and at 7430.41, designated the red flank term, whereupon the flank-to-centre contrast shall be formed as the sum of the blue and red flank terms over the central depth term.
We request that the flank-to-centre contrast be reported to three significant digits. 2.12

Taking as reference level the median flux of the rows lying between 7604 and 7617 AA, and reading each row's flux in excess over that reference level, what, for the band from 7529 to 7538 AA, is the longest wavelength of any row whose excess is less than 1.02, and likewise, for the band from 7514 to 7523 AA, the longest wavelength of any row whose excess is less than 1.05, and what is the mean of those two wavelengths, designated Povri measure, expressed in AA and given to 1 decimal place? 7527.7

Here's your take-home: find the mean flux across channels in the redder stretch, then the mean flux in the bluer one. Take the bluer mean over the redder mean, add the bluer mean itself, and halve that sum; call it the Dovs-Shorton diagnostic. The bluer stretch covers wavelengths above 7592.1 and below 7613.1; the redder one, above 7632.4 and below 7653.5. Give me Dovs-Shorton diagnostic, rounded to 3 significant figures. 5.10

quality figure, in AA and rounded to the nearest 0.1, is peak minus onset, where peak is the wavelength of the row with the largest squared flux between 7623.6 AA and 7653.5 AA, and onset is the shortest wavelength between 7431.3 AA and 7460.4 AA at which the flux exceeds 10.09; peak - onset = 194.2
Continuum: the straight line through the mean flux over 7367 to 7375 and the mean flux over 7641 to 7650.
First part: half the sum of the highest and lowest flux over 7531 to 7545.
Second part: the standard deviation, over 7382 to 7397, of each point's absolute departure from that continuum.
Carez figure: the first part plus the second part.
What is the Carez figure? 10.0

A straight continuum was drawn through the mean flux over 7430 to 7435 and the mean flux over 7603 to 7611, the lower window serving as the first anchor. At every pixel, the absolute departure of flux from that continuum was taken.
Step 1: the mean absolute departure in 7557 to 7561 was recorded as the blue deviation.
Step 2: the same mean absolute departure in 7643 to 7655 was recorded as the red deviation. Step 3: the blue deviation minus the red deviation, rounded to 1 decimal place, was -1.1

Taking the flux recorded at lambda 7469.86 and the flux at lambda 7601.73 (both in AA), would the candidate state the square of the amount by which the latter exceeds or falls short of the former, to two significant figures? 0.18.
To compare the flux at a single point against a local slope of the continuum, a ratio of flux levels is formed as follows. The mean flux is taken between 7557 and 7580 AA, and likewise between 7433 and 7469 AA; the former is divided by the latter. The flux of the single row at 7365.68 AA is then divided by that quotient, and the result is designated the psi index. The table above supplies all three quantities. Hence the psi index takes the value 9.2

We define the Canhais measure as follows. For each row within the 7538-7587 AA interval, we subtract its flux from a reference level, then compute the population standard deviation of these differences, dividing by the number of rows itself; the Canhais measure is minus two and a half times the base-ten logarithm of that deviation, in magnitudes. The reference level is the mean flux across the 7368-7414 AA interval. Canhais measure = 1.0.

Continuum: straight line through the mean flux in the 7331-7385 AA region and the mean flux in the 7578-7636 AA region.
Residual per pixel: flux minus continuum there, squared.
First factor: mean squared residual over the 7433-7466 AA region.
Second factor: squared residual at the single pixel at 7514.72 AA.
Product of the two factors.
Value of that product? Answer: 0.211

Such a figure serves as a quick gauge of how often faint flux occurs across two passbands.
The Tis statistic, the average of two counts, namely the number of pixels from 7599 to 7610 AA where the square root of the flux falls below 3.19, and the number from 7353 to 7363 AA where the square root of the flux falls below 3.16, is 6.0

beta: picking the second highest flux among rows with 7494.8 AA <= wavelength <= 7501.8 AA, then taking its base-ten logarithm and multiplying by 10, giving 10.02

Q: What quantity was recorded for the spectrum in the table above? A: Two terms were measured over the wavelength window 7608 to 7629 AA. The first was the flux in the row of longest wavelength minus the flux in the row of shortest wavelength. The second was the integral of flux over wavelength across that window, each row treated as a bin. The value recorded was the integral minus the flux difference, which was 209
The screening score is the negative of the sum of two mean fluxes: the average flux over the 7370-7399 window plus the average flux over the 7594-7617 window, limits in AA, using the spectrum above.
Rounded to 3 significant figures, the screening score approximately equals -19.4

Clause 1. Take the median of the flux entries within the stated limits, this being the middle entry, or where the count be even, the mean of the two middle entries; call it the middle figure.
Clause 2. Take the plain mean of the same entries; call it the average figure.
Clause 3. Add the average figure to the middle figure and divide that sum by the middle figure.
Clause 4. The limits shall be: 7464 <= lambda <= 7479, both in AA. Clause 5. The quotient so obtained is 1.99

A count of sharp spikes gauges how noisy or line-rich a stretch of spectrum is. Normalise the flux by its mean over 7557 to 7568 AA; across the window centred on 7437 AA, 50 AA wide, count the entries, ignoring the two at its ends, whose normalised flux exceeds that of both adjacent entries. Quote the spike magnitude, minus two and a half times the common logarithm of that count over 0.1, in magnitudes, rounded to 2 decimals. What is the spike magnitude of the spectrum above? -4.01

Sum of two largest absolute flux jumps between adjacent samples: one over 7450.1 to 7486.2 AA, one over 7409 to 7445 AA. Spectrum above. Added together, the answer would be 1.39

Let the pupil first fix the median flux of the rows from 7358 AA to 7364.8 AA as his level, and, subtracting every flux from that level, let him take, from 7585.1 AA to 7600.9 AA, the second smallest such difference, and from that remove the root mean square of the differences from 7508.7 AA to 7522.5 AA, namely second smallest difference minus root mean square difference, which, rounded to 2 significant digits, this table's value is -1.3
